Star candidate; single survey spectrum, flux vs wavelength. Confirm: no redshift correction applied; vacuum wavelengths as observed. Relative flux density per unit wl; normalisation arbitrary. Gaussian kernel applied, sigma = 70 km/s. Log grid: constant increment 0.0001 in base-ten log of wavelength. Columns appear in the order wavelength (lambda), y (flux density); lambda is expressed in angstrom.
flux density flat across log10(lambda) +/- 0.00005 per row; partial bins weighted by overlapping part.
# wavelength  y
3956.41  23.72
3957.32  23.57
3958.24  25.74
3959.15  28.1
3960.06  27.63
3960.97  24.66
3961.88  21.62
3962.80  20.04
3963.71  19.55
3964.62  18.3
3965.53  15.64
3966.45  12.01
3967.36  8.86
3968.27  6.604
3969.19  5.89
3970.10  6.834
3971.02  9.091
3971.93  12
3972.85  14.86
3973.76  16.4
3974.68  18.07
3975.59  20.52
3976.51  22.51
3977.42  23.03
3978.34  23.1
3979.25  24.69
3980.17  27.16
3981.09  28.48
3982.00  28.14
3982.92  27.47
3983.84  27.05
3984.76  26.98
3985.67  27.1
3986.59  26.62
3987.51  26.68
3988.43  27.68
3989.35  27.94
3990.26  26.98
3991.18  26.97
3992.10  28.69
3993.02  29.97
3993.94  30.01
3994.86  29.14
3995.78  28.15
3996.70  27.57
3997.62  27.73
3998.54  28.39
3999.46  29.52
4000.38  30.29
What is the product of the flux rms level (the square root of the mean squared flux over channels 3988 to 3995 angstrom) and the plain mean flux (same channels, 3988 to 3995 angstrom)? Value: 808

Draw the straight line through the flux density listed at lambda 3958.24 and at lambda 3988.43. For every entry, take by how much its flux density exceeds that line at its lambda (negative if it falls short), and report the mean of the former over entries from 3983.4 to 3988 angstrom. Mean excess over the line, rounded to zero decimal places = -1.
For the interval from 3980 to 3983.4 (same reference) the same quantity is 1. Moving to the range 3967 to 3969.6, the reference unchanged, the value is -19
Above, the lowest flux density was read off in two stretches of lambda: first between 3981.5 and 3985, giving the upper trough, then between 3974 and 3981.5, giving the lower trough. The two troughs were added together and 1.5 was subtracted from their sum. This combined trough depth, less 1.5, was 44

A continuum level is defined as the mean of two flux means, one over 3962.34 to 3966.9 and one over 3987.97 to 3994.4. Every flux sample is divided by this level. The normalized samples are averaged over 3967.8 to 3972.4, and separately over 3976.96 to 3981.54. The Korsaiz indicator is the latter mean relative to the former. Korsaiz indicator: 3.1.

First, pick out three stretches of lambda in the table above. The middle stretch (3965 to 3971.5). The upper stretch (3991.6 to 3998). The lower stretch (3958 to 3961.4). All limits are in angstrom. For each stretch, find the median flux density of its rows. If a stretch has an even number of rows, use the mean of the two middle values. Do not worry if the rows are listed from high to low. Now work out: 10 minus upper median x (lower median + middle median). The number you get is -1010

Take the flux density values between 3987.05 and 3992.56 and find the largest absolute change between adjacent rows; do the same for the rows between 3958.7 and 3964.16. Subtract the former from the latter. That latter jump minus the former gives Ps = 1.3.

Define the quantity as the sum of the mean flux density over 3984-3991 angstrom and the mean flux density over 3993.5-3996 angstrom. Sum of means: 56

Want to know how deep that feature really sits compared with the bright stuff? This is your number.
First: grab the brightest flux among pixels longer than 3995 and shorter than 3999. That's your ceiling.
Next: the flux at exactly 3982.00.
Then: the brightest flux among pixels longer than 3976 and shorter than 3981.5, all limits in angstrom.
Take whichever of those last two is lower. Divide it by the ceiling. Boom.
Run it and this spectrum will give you 0.99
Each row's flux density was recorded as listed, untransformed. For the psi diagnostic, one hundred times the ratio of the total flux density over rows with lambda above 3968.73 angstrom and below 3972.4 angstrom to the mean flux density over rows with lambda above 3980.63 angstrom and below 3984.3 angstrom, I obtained 122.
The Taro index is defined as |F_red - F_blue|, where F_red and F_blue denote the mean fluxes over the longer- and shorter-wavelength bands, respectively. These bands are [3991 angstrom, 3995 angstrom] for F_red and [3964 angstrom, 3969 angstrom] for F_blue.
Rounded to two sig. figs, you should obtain 17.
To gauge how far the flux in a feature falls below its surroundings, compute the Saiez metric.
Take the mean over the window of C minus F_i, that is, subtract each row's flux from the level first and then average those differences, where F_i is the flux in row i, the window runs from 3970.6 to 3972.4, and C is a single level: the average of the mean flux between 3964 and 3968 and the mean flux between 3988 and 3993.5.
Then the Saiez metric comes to 10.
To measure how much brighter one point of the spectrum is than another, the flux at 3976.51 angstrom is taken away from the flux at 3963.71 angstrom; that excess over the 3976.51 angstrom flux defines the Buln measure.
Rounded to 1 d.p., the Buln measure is -3.0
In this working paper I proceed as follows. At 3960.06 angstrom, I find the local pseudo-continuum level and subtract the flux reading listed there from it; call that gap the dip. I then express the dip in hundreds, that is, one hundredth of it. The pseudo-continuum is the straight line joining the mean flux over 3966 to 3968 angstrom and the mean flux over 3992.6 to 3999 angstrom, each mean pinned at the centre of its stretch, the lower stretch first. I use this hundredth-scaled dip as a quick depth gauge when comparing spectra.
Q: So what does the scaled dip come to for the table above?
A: -0.22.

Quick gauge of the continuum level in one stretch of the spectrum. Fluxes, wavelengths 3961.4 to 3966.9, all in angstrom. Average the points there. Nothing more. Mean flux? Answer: 17.9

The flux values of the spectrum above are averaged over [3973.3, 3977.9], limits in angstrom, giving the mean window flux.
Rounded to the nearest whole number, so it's 20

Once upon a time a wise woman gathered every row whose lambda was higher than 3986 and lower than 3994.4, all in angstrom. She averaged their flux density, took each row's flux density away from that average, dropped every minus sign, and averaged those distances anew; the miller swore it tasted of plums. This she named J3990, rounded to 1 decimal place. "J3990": 1.1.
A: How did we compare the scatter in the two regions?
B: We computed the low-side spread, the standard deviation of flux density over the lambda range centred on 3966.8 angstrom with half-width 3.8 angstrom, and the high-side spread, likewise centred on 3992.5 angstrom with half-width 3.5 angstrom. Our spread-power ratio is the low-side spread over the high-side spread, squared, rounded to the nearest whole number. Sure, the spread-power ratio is 21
